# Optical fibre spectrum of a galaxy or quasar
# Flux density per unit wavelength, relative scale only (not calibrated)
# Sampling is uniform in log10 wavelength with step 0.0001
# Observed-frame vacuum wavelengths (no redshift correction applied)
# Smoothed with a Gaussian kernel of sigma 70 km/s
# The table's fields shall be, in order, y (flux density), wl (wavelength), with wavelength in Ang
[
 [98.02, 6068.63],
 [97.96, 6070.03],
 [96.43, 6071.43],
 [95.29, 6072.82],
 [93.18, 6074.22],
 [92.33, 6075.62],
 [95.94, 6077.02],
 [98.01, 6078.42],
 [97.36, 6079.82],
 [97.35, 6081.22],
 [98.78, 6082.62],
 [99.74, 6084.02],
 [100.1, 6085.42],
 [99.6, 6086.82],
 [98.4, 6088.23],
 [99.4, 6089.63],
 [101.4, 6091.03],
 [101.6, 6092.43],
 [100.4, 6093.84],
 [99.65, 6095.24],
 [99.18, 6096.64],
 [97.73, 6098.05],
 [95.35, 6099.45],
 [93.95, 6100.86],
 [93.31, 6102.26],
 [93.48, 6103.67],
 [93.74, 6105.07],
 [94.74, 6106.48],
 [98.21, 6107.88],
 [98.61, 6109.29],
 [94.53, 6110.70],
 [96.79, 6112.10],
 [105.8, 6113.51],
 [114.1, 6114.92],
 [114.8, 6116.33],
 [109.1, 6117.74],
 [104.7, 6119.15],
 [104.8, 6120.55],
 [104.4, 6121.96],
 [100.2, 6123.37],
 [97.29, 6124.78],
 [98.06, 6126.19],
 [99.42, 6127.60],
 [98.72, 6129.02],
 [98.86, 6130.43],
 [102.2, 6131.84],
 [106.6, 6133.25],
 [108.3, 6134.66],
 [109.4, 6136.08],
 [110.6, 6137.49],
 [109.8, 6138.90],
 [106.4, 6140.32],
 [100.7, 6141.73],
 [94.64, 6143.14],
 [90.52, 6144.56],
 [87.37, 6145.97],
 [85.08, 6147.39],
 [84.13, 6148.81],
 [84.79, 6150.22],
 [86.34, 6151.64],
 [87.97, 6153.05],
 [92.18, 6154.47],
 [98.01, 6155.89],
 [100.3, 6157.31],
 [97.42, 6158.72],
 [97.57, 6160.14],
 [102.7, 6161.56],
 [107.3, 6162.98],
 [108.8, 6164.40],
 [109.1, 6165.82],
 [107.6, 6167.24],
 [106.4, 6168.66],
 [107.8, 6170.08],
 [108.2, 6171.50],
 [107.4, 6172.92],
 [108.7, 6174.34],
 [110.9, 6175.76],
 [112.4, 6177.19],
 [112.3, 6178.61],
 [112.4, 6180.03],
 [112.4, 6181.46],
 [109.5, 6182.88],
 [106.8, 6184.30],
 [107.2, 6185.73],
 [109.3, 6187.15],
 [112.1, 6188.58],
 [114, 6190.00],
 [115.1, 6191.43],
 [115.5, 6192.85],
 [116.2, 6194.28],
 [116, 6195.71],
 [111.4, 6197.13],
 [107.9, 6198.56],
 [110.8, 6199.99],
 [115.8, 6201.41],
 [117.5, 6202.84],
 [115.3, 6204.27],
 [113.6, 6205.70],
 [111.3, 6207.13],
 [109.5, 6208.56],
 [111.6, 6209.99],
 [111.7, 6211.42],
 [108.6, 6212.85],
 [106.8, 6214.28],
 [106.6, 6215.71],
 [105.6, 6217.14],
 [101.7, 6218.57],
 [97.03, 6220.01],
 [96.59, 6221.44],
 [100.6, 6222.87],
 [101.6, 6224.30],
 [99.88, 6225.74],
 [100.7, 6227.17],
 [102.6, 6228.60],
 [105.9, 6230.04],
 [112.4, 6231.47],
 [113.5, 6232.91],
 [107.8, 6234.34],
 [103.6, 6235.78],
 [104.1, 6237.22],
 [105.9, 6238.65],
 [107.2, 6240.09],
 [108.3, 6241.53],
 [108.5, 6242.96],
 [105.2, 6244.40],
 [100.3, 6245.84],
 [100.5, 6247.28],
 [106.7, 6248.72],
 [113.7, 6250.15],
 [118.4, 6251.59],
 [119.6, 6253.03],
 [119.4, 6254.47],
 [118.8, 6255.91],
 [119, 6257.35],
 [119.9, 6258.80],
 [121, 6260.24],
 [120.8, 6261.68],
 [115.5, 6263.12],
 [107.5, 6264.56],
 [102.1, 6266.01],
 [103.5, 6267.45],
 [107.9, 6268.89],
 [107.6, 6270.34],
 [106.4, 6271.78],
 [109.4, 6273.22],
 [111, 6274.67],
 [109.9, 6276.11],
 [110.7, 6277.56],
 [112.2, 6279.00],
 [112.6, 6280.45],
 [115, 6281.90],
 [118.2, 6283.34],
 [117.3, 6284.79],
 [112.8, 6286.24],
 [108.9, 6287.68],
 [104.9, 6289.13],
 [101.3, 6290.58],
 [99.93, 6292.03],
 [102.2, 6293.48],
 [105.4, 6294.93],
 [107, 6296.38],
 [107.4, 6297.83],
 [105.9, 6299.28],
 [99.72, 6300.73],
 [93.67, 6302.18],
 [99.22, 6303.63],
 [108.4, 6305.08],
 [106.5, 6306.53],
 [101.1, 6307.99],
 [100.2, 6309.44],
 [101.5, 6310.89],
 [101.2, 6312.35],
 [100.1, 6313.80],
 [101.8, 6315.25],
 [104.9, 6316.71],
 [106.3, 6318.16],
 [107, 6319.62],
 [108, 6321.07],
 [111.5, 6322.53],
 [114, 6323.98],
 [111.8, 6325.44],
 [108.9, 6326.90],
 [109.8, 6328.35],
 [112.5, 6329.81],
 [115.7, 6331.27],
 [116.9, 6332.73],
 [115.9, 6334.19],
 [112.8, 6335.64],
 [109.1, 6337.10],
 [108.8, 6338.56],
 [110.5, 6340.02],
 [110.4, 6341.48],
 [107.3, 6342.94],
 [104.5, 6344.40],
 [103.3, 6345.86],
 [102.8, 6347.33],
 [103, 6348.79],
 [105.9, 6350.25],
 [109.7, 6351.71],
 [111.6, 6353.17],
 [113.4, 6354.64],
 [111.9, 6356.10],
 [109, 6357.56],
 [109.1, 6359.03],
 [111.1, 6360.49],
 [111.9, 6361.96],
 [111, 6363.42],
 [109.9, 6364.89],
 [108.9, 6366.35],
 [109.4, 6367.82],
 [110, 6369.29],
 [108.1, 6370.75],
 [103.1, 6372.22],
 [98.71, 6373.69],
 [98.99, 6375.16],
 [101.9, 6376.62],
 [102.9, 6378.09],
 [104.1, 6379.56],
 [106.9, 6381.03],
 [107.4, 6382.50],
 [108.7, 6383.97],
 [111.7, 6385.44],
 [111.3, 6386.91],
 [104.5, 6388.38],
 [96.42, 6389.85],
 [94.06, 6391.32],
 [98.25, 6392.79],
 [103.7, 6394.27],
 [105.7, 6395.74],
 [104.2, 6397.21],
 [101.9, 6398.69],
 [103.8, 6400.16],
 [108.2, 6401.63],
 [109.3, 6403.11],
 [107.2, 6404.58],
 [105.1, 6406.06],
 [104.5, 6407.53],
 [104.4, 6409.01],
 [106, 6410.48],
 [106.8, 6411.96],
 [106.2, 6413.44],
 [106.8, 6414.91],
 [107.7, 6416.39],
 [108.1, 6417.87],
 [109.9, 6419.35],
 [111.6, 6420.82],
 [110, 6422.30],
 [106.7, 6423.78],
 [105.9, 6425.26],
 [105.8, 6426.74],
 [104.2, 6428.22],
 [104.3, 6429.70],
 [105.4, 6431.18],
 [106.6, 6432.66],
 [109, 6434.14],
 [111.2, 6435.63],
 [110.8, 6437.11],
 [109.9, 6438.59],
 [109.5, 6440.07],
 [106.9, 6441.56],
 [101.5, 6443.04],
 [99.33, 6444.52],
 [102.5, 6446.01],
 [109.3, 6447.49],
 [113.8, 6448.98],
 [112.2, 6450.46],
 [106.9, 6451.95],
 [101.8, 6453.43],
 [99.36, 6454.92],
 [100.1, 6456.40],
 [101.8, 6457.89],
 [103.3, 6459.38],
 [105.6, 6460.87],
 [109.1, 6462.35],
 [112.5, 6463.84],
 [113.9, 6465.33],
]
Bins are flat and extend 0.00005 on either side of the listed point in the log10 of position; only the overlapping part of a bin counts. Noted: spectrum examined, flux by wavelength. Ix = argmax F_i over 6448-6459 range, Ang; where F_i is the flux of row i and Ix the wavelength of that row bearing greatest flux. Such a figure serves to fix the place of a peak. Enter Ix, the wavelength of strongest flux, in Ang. 6448.98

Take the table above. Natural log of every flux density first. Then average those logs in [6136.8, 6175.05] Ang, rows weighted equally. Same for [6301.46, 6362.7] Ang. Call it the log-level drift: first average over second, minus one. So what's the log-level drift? -0.017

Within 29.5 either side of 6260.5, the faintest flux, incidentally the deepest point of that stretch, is 100.3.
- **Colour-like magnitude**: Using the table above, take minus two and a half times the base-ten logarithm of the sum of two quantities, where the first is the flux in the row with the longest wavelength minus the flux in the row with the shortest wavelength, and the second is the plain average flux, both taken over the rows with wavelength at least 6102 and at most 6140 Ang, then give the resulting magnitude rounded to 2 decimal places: -5.19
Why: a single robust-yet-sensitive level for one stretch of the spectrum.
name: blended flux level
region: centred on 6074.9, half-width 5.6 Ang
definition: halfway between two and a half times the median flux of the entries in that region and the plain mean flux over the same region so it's 168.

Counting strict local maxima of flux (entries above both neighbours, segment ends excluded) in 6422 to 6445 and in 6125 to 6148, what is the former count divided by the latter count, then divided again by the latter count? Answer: 0.25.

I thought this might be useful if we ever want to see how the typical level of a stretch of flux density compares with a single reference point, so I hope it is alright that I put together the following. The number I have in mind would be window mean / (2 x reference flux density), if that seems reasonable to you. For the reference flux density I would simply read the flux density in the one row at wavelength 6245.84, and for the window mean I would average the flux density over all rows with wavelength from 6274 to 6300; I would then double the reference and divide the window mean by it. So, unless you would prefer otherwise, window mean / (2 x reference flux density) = 0.544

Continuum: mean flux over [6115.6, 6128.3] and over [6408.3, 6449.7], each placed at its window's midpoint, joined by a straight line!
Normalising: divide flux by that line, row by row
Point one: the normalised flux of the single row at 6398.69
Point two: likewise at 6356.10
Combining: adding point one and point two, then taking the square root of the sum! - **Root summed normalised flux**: 1.417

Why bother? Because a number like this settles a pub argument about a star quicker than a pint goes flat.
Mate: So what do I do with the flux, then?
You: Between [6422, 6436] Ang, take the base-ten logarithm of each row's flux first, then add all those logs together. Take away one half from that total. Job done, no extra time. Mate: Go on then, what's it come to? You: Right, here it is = 19.79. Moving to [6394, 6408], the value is 19.73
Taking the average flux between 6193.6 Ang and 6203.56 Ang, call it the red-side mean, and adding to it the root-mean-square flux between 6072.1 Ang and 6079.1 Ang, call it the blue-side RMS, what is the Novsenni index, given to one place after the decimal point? 208.6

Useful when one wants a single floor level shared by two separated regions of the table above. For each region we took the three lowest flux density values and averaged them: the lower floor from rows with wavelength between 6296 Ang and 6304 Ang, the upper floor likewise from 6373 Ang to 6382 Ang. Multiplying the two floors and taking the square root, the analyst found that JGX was 99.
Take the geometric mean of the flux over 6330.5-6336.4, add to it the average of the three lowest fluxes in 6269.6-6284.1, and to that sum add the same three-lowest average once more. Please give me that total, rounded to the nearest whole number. 331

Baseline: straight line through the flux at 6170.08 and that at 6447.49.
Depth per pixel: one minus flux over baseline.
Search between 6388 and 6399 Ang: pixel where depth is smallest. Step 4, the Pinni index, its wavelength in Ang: 6395.74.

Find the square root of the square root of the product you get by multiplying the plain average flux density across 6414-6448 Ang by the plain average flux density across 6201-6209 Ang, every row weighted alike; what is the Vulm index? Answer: 10.5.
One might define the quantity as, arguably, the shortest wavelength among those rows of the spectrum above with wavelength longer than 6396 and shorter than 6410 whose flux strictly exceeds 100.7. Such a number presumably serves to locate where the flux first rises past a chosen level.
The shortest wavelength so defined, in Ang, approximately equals 6397.21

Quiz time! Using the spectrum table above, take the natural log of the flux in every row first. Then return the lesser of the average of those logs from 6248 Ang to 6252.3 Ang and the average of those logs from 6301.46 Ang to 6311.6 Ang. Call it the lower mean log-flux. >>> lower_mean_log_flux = 4.62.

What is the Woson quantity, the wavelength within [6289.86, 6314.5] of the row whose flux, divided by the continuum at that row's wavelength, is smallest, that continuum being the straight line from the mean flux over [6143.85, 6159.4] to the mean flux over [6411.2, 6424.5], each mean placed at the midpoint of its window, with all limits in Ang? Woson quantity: 6302.18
